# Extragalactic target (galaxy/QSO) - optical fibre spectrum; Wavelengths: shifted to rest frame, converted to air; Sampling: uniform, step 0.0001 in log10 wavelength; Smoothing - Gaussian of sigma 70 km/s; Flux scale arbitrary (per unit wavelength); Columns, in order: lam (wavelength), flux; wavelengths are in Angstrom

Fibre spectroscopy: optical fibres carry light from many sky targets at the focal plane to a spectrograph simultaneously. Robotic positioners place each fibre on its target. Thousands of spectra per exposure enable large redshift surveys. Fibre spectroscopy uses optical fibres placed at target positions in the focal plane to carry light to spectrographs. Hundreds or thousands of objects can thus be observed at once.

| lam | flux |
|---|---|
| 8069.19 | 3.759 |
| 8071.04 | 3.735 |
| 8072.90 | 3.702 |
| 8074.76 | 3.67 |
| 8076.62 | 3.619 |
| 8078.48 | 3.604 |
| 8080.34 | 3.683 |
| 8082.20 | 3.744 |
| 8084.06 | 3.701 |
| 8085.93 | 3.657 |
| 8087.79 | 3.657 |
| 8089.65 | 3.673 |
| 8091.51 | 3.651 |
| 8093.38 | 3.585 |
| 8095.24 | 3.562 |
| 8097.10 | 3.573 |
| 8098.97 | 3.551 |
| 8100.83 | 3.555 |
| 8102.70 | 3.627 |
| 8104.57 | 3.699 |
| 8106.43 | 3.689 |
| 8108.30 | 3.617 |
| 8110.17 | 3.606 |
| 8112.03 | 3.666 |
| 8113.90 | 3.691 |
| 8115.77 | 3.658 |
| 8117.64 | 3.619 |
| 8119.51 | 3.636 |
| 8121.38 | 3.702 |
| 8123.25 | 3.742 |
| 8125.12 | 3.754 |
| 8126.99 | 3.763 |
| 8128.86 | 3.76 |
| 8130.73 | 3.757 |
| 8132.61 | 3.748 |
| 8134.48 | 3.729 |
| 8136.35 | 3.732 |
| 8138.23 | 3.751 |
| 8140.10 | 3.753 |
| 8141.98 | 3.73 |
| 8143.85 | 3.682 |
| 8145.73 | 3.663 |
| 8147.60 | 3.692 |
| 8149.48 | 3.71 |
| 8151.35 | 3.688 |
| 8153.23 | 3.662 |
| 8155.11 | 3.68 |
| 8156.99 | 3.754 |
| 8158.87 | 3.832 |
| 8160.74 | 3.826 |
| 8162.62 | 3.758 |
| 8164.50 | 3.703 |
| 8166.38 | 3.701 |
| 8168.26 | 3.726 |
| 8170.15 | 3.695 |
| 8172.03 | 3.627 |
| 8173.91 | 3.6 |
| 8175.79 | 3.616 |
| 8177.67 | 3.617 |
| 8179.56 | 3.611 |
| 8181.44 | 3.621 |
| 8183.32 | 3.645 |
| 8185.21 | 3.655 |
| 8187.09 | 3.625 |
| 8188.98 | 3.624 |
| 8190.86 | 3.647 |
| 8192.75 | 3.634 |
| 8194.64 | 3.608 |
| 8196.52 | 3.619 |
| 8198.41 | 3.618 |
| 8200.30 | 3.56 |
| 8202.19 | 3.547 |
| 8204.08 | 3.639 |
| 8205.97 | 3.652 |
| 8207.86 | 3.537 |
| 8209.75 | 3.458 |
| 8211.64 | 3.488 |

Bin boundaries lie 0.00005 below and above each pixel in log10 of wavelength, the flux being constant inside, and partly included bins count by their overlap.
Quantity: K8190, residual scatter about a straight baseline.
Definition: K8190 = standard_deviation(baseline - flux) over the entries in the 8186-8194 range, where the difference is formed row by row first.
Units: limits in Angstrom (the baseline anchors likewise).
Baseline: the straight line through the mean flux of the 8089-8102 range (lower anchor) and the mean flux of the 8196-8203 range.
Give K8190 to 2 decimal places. 0.01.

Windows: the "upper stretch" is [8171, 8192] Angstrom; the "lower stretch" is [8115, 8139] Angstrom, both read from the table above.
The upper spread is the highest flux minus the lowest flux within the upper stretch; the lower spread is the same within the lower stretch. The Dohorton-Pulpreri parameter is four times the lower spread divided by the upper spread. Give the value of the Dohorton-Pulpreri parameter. 10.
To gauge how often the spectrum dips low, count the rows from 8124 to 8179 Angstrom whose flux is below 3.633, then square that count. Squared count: 16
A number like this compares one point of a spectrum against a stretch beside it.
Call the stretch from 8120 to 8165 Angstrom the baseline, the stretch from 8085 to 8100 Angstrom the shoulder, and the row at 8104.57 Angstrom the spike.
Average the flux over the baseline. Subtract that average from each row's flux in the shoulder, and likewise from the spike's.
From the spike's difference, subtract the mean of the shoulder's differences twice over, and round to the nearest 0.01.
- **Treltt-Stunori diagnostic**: 0.20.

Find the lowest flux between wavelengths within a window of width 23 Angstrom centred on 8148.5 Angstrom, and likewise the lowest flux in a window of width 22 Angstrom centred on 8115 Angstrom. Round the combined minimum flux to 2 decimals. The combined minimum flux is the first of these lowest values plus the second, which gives 7.27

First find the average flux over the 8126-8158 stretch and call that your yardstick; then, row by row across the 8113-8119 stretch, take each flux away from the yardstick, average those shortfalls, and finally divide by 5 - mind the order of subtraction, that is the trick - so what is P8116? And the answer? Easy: 0.013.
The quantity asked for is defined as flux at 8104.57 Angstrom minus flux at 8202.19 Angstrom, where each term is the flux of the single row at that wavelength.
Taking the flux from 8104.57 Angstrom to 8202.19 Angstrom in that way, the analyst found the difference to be 0.15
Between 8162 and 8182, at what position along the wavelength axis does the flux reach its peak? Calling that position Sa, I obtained 8162.62 Angstrom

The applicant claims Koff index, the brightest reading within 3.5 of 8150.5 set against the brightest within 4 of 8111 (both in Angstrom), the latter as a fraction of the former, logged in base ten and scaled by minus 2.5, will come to 0.01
